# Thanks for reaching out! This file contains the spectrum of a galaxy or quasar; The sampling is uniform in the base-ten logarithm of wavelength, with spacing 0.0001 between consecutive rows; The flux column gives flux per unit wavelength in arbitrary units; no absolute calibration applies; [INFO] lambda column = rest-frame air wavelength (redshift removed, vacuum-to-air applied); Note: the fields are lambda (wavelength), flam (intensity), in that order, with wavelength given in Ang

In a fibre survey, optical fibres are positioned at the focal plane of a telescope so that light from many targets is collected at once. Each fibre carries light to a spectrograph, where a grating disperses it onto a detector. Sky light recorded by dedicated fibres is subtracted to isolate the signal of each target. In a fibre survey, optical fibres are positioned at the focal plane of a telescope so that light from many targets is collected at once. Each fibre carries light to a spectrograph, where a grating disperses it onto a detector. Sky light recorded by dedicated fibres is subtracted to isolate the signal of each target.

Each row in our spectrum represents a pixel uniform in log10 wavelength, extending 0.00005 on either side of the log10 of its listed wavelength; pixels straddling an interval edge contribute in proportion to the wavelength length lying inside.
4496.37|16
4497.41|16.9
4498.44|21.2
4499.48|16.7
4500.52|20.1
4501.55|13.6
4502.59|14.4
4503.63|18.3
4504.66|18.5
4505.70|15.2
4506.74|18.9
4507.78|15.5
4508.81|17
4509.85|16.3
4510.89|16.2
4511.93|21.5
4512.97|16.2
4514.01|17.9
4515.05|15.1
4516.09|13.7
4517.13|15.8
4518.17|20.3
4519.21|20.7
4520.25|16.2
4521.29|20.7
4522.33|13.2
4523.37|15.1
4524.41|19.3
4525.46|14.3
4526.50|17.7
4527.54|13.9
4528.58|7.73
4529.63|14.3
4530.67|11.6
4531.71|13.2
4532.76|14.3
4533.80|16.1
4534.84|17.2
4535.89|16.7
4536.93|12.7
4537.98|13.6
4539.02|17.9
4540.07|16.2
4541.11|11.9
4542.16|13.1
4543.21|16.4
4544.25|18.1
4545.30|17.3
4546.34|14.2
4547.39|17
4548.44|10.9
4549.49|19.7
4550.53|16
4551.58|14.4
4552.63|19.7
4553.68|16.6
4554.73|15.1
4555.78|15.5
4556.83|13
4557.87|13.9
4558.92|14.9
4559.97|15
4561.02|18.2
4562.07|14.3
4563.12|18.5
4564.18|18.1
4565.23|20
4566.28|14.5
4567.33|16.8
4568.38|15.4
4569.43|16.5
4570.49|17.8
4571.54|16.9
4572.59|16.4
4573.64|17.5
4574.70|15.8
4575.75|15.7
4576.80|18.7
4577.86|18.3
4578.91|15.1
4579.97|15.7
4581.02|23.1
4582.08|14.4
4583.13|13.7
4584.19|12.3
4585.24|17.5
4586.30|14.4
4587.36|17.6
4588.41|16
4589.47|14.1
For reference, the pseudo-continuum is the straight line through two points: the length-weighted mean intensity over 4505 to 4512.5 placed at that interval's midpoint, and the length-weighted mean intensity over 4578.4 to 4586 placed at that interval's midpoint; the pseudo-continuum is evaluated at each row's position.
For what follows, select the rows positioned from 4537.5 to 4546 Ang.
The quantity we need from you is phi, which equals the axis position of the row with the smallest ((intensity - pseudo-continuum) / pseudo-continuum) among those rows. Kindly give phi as 4541.11 Ang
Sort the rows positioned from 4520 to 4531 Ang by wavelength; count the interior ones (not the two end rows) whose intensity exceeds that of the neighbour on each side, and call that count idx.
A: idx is 4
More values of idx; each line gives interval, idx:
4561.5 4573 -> 4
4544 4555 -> 3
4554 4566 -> 3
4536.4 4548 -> 2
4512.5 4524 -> 3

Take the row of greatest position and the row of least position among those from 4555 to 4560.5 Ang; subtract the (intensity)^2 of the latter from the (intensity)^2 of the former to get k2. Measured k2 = -15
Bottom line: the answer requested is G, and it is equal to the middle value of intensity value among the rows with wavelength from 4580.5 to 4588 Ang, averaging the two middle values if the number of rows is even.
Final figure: 14.4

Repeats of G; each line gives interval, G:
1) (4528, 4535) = 14.3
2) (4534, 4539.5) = 16.7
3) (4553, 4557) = 15.3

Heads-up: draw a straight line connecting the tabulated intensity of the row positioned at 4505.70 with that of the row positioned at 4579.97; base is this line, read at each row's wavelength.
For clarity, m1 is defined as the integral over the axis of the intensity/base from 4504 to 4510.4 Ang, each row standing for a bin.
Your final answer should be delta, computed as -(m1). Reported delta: -7.13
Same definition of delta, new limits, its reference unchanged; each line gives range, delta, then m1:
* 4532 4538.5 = -6.34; 6.34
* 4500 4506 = -6.62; 6.62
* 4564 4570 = -6.46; 6.46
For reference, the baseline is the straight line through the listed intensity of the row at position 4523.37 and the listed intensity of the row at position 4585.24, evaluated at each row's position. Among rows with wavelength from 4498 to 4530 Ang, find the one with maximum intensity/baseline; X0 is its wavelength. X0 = 4498.44 Ang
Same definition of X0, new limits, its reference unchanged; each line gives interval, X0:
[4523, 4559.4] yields 4524.41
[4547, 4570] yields 4549.49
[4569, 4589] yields 4581.02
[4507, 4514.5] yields 4511.93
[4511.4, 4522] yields 4511.93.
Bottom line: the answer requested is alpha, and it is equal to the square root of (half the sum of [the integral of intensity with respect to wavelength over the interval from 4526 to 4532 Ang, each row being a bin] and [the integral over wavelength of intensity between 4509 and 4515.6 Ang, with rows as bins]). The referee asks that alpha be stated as 9.79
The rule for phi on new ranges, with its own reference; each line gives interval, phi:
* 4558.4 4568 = 4562.07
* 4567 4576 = 4568.38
